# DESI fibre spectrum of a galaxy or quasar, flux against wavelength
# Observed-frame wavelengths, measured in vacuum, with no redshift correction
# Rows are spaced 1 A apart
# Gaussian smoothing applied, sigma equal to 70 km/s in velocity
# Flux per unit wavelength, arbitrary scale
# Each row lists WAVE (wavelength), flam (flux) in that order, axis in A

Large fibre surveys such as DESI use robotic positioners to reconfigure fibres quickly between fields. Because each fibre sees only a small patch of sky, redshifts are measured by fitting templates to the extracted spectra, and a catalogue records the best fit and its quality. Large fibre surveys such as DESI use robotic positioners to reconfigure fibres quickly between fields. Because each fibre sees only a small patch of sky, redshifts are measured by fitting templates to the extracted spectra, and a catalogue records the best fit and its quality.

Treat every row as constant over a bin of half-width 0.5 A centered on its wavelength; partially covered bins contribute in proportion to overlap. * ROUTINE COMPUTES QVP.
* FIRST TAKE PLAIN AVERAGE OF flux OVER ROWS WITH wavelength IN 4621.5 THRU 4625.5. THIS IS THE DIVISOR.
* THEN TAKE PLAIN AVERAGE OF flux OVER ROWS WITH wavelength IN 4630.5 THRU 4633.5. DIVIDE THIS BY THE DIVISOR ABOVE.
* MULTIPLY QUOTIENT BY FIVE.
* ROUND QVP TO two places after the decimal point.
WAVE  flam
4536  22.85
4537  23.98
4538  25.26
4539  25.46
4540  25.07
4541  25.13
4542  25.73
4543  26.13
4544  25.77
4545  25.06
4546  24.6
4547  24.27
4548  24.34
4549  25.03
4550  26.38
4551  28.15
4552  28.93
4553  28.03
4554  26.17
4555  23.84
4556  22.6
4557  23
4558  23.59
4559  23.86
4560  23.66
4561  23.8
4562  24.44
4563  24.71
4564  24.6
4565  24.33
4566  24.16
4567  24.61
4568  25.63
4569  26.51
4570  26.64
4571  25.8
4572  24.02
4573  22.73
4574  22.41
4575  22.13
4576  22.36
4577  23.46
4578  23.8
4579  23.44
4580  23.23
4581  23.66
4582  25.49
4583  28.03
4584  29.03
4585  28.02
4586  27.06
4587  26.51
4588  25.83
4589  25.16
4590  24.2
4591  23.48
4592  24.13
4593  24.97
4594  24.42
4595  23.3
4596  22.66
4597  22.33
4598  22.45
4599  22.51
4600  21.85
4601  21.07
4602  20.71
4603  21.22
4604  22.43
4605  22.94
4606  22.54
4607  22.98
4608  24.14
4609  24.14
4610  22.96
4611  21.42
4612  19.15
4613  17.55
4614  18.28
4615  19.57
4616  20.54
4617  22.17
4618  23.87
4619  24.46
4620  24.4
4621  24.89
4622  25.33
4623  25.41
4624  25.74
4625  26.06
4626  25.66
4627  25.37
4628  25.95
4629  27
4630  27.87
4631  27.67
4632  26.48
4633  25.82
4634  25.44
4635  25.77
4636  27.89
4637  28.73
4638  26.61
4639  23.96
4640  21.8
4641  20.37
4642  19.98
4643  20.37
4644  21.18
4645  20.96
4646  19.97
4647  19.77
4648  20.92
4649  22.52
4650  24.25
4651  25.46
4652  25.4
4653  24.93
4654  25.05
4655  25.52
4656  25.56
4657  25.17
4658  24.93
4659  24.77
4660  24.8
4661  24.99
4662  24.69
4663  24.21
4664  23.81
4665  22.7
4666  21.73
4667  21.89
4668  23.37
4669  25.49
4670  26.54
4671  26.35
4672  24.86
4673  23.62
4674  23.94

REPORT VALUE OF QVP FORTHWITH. 5.20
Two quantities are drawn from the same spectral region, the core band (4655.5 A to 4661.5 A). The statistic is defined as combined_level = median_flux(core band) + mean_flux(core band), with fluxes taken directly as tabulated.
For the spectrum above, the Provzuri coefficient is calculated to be 50.0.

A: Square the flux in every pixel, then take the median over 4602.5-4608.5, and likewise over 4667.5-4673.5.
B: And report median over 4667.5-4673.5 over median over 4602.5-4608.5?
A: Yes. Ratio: 1.23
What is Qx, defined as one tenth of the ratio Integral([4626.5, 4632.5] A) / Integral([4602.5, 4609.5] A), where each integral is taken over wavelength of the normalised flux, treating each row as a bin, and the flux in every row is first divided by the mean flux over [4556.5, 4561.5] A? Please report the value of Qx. 0.10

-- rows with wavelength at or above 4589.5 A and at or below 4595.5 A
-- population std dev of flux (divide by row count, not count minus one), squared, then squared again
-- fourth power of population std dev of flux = 0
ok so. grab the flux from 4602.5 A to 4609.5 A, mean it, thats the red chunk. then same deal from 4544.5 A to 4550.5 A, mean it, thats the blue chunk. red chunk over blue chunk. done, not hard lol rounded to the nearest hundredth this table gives 0.92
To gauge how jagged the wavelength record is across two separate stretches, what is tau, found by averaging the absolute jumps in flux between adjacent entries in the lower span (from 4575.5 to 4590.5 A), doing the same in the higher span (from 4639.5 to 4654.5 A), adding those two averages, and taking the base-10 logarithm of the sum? 0.22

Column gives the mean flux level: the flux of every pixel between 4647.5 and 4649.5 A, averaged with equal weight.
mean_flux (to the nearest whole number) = 22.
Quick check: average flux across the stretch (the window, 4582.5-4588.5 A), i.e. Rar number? 27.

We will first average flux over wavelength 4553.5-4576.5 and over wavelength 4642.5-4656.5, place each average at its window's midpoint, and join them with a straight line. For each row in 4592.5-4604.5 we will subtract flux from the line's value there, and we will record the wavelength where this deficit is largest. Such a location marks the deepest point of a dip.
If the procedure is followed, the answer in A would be 4602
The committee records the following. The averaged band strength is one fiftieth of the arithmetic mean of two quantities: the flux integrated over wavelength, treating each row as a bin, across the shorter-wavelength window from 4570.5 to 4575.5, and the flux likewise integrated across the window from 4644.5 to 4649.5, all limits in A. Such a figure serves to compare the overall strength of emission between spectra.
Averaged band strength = 2.21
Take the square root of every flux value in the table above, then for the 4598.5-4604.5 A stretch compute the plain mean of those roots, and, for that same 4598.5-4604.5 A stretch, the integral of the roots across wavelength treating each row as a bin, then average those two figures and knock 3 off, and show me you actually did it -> 13.3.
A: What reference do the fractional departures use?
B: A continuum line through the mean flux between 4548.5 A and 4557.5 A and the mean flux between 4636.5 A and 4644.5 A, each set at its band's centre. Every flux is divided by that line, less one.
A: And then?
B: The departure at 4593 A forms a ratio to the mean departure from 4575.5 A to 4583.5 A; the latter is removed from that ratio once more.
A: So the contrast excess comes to -0.7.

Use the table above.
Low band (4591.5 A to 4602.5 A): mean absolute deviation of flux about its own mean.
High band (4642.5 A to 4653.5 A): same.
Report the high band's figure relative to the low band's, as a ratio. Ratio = 1.9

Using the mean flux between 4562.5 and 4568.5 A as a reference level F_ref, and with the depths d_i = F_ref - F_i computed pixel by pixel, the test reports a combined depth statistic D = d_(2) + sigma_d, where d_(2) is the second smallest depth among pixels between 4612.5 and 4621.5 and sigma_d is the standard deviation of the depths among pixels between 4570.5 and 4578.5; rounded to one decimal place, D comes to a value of 1.4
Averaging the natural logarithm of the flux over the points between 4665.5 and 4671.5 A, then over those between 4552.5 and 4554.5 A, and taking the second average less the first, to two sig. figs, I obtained 0.11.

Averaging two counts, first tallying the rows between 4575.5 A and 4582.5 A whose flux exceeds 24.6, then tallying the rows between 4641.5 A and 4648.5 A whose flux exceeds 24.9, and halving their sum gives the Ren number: 0.5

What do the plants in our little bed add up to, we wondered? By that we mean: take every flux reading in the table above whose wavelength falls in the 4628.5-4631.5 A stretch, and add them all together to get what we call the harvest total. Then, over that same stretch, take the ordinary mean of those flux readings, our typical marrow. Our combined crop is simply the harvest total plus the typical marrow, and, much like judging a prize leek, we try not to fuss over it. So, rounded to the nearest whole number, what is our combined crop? 110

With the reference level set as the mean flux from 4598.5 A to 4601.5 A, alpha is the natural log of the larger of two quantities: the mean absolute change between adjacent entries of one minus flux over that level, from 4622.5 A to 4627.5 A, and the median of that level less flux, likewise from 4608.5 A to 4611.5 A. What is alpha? -4.2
